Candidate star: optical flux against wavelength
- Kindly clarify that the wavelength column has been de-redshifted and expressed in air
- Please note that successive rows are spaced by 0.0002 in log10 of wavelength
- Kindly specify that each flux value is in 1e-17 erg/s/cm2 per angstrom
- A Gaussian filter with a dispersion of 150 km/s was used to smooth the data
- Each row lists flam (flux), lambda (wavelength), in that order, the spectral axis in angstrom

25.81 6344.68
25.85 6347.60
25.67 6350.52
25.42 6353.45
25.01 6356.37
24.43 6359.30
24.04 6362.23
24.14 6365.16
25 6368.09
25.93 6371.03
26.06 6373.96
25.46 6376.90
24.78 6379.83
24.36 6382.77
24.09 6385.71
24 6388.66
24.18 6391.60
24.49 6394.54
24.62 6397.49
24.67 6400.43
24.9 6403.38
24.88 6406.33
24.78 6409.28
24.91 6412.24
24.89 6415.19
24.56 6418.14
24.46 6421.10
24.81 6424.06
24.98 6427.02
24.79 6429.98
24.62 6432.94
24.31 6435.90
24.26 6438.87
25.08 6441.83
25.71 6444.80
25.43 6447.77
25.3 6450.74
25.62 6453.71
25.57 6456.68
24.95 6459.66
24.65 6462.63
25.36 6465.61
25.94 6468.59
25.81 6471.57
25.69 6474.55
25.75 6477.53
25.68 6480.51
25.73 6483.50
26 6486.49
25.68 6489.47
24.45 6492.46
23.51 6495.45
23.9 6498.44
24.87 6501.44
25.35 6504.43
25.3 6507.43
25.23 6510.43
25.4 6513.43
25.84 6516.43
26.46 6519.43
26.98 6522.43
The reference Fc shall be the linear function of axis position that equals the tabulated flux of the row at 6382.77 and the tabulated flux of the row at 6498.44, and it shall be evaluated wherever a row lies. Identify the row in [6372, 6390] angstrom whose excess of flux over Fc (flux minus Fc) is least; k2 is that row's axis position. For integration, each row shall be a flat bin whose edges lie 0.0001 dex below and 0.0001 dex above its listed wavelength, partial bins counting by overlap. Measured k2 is 6388.66 angstrom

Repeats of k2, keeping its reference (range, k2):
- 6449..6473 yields 6462.63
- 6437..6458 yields 6438.87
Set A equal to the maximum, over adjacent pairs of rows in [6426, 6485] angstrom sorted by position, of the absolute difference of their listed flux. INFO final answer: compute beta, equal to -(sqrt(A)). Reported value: -0.91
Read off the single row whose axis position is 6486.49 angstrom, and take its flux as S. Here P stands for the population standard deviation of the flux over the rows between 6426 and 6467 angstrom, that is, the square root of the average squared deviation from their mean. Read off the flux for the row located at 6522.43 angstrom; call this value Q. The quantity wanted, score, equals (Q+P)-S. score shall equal 1.4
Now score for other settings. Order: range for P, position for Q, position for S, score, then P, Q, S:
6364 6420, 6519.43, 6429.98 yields 2.2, 0.55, 26.46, 24.79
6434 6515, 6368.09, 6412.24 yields 0.7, 0.63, 25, 24.91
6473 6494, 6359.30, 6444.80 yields -0.8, 0.47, 24.43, 25.71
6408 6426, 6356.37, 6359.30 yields 0.7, 0.17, 25.01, 24.43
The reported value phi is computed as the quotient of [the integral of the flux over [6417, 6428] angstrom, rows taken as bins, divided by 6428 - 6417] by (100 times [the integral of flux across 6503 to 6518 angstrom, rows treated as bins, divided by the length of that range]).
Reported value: 0.0097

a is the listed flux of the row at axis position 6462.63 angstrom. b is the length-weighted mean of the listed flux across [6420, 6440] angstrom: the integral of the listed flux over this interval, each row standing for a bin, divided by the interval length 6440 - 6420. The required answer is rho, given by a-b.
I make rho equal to 0.0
